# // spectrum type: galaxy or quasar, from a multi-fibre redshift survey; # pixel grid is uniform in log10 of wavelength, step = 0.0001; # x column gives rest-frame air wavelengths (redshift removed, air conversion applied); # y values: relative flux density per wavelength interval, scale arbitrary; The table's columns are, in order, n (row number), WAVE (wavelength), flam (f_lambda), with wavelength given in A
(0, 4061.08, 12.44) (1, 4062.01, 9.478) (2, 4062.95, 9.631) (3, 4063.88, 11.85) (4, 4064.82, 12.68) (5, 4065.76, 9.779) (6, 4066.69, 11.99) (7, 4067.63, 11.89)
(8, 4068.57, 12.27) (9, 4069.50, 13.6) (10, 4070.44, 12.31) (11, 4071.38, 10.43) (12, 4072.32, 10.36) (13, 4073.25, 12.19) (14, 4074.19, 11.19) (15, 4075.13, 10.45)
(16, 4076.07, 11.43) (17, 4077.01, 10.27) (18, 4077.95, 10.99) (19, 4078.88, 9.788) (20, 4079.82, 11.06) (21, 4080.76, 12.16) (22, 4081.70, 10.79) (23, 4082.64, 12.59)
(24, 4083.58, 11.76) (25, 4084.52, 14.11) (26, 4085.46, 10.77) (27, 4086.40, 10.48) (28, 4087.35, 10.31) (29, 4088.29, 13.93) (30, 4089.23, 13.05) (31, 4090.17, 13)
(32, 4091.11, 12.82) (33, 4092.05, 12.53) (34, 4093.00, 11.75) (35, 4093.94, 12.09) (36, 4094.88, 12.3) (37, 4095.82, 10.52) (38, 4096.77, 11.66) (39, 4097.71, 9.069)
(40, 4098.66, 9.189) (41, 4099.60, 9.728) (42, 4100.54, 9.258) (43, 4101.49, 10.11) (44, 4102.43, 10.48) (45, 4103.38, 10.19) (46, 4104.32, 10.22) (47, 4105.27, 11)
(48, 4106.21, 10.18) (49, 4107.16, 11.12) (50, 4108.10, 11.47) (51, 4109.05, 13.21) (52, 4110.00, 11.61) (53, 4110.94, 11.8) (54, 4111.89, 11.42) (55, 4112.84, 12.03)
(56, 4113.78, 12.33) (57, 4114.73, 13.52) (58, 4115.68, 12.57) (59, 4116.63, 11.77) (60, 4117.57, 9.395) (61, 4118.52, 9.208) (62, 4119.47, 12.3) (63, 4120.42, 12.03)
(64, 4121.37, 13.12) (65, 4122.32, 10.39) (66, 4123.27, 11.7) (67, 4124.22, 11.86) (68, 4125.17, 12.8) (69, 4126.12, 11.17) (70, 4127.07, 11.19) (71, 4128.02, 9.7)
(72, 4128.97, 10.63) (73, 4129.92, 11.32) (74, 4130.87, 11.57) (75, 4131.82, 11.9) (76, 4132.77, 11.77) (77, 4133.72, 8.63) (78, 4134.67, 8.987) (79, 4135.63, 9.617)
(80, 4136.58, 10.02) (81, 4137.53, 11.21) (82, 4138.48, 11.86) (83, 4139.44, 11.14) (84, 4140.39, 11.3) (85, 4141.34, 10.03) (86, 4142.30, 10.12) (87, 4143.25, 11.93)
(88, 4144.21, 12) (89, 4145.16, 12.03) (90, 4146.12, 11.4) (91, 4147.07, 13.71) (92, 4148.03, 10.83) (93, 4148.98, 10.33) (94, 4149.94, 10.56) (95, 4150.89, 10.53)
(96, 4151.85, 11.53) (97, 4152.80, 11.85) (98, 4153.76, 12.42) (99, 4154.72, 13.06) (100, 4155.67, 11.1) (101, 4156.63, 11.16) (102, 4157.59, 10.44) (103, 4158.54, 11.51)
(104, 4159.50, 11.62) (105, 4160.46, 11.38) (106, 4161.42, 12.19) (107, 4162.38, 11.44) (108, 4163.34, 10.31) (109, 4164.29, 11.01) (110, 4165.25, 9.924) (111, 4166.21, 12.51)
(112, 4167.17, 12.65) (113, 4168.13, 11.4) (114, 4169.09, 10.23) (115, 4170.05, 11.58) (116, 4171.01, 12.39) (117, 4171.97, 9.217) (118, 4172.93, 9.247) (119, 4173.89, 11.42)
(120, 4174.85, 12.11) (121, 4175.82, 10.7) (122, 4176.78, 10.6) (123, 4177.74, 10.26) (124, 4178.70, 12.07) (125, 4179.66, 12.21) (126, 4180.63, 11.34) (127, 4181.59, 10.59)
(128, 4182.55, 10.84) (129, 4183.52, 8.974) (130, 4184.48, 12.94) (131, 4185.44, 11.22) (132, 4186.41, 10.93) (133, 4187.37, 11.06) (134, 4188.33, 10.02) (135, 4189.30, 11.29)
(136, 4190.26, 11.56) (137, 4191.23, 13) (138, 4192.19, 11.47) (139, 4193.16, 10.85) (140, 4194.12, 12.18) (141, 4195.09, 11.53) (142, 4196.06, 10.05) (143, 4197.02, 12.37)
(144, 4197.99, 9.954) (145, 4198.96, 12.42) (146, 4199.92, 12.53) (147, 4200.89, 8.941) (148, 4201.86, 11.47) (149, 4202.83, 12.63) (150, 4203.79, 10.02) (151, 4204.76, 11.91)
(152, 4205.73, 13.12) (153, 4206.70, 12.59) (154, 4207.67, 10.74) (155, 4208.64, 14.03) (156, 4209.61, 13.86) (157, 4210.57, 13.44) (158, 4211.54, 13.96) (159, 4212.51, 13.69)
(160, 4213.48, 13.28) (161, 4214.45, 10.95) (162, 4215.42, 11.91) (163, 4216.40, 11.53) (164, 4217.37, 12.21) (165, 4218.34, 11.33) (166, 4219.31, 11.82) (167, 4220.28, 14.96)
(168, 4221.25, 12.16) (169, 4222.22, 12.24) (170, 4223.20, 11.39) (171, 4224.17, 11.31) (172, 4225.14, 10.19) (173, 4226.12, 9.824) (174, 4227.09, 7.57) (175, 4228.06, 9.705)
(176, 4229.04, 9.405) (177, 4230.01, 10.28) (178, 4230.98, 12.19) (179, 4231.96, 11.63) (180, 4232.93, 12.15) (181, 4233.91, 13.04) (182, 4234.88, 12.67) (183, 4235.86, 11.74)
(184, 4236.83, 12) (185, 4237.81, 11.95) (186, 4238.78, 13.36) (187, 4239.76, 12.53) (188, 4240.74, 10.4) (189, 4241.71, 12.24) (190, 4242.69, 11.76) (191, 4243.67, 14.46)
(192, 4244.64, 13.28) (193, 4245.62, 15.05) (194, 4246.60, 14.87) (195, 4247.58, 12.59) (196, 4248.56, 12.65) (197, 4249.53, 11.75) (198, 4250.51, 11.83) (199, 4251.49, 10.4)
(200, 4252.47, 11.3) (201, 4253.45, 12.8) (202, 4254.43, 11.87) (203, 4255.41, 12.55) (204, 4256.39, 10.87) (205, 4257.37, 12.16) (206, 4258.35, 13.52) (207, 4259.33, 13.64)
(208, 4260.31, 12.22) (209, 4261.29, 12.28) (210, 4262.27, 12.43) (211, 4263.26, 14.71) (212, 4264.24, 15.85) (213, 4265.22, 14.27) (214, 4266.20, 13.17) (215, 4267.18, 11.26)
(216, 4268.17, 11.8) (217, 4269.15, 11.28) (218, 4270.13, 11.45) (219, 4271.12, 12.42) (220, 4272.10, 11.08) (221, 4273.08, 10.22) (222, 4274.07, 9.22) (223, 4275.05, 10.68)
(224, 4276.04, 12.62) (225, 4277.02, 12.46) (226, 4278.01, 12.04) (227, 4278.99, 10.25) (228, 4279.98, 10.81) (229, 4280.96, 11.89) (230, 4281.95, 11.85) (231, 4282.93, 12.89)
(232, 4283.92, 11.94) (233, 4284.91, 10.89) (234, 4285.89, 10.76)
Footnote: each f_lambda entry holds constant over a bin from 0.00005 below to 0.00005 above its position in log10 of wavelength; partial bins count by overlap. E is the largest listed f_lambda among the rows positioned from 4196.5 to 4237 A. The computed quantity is 14.96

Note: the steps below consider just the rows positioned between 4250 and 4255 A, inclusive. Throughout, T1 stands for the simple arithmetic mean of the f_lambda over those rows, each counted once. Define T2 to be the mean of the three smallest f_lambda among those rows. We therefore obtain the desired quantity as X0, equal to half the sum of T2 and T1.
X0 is 11.4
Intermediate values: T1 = 11.6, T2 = 11.2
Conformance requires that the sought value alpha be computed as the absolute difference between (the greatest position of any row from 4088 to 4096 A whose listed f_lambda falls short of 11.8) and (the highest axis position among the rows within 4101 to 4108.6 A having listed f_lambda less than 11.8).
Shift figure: 12.3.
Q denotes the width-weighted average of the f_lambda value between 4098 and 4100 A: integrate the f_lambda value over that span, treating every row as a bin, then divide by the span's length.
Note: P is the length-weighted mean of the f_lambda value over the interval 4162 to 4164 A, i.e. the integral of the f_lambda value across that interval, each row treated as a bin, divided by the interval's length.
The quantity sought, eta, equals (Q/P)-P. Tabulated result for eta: -10.0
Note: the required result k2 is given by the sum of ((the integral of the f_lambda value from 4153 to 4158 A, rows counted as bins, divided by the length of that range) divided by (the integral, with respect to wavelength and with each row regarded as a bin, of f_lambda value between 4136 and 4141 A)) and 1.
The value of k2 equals 1.21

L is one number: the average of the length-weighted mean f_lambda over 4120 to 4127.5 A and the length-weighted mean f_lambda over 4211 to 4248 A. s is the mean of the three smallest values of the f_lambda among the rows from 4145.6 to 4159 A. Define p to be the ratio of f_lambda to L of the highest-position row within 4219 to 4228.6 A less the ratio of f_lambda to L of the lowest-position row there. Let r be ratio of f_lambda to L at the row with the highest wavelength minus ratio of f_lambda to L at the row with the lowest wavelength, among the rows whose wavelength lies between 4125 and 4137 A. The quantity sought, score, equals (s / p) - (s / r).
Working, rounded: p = -0.2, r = -0.23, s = 10.4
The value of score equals -14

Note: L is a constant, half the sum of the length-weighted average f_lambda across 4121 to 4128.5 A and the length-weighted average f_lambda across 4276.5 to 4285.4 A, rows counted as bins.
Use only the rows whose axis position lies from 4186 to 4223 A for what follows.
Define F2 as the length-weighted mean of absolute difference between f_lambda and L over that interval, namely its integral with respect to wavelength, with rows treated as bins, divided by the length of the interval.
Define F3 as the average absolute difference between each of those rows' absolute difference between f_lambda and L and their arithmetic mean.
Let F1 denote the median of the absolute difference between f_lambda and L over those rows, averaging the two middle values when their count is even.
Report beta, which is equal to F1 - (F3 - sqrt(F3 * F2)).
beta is 0.98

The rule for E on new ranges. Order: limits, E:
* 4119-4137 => 13.12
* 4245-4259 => 15.05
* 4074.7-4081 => 12.16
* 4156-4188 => 12.94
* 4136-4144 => 11.93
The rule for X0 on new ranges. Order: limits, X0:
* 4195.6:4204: 10.4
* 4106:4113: 11.3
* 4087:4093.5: 12.0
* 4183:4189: 10.4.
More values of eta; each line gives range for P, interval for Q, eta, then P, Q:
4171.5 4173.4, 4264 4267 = -7.7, 9.2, 14.0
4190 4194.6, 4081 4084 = -10.8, 11.8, 11.7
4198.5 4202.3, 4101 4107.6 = -10.4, 11.3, 10.5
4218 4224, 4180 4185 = -11.4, 12.3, 11.0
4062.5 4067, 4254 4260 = -10.1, 11.2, 12.4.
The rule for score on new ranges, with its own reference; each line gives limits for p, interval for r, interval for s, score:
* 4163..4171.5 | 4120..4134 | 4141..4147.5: 97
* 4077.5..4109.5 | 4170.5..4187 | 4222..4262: 120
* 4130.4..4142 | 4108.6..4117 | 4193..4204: 5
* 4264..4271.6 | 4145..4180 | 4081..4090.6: -733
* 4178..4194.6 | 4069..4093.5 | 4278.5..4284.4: 1258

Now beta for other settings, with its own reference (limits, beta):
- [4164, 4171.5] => 1.05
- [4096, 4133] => 0.89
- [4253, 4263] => 1.02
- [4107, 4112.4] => 0.20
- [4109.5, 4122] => 0.85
